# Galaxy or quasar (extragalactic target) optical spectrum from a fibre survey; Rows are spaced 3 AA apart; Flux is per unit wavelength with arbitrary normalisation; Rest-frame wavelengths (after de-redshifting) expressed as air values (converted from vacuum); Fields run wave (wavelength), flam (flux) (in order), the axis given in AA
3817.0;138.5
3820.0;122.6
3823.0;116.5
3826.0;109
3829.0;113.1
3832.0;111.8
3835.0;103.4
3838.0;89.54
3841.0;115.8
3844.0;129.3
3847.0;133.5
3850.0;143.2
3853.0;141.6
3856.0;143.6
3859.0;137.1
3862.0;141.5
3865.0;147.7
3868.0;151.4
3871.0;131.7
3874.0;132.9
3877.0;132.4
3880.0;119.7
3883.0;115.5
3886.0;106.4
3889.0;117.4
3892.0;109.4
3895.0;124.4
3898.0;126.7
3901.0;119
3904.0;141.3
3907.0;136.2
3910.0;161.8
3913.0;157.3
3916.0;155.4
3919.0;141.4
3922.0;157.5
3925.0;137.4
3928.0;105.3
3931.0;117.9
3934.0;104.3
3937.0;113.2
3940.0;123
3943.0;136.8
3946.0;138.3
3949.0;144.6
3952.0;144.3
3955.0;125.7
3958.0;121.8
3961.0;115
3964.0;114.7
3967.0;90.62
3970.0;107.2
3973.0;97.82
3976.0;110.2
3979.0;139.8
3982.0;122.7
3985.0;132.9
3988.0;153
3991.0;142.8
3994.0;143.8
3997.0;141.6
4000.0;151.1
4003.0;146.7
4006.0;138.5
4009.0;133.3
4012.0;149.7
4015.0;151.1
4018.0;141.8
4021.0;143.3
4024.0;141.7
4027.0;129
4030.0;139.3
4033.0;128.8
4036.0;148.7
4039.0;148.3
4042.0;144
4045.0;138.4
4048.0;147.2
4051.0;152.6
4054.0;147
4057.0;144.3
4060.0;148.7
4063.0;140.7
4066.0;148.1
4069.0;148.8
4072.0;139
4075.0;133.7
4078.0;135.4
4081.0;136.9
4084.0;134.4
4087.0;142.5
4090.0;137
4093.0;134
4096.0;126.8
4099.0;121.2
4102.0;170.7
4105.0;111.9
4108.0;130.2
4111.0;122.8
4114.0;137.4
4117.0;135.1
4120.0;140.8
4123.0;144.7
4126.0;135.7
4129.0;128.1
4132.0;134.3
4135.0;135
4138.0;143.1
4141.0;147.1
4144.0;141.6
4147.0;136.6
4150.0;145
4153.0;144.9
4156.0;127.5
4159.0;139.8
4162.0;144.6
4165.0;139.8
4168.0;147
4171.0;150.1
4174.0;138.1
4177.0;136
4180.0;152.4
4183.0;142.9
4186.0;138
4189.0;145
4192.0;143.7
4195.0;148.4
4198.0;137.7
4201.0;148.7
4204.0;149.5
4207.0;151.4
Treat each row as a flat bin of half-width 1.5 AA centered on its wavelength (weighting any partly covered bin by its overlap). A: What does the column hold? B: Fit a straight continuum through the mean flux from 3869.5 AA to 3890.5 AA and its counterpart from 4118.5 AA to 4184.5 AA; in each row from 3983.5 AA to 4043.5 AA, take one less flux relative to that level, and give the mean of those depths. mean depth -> -0.08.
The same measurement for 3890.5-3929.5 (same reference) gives -0.10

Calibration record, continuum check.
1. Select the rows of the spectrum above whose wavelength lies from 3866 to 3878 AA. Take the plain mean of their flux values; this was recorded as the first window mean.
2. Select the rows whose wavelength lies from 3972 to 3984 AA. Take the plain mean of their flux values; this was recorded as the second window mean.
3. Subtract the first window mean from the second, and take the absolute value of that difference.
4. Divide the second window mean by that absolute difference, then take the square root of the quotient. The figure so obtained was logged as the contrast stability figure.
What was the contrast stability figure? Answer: 2.5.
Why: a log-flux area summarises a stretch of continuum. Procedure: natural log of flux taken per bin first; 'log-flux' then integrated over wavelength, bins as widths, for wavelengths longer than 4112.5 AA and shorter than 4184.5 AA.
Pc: 356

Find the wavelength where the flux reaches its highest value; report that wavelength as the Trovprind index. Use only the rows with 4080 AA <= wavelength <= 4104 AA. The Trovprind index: 4102.0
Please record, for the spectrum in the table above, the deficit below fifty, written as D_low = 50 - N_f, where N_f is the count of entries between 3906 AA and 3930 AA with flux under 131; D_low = 49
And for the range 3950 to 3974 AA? 43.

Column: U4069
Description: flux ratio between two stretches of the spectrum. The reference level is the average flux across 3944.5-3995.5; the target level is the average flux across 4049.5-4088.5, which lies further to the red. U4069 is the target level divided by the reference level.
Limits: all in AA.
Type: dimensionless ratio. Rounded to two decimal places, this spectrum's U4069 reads 1.13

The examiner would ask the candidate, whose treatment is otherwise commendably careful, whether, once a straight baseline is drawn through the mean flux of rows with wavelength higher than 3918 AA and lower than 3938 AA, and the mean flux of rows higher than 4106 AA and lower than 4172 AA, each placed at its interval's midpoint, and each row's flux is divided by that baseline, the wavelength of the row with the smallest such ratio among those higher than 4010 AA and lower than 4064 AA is 4033.0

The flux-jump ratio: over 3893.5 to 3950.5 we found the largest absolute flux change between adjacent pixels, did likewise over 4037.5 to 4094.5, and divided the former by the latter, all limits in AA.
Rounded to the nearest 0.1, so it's 3.3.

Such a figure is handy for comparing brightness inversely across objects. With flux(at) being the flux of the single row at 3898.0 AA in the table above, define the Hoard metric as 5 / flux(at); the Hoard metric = 0.039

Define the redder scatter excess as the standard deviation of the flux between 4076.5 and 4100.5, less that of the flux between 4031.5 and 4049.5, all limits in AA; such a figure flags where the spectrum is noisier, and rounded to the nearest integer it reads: -1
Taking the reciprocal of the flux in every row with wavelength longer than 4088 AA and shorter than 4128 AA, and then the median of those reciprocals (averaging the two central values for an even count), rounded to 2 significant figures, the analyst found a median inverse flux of 0.0074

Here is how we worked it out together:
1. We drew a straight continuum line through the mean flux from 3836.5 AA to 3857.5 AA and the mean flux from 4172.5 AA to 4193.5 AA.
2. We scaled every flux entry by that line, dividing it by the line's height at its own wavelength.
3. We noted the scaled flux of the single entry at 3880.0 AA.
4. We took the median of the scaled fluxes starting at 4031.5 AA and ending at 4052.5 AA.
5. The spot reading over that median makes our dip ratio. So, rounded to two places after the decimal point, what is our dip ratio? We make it 0.86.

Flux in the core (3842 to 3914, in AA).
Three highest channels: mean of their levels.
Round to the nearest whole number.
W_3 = 157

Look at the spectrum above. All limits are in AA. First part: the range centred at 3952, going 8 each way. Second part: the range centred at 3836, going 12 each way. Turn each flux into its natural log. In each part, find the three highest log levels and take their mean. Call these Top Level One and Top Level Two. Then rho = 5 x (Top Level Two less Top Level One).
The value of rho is -0.61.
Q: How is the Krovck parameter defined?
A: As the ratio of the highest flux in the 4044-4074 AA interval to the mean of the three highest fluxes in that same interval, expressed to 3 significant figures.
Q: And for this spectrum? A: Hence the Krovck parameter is 1.02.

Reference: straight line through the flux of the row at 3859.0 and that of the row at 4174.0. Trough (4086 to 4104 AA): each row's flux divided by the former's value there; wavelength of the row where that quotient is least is 4099.0 AA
